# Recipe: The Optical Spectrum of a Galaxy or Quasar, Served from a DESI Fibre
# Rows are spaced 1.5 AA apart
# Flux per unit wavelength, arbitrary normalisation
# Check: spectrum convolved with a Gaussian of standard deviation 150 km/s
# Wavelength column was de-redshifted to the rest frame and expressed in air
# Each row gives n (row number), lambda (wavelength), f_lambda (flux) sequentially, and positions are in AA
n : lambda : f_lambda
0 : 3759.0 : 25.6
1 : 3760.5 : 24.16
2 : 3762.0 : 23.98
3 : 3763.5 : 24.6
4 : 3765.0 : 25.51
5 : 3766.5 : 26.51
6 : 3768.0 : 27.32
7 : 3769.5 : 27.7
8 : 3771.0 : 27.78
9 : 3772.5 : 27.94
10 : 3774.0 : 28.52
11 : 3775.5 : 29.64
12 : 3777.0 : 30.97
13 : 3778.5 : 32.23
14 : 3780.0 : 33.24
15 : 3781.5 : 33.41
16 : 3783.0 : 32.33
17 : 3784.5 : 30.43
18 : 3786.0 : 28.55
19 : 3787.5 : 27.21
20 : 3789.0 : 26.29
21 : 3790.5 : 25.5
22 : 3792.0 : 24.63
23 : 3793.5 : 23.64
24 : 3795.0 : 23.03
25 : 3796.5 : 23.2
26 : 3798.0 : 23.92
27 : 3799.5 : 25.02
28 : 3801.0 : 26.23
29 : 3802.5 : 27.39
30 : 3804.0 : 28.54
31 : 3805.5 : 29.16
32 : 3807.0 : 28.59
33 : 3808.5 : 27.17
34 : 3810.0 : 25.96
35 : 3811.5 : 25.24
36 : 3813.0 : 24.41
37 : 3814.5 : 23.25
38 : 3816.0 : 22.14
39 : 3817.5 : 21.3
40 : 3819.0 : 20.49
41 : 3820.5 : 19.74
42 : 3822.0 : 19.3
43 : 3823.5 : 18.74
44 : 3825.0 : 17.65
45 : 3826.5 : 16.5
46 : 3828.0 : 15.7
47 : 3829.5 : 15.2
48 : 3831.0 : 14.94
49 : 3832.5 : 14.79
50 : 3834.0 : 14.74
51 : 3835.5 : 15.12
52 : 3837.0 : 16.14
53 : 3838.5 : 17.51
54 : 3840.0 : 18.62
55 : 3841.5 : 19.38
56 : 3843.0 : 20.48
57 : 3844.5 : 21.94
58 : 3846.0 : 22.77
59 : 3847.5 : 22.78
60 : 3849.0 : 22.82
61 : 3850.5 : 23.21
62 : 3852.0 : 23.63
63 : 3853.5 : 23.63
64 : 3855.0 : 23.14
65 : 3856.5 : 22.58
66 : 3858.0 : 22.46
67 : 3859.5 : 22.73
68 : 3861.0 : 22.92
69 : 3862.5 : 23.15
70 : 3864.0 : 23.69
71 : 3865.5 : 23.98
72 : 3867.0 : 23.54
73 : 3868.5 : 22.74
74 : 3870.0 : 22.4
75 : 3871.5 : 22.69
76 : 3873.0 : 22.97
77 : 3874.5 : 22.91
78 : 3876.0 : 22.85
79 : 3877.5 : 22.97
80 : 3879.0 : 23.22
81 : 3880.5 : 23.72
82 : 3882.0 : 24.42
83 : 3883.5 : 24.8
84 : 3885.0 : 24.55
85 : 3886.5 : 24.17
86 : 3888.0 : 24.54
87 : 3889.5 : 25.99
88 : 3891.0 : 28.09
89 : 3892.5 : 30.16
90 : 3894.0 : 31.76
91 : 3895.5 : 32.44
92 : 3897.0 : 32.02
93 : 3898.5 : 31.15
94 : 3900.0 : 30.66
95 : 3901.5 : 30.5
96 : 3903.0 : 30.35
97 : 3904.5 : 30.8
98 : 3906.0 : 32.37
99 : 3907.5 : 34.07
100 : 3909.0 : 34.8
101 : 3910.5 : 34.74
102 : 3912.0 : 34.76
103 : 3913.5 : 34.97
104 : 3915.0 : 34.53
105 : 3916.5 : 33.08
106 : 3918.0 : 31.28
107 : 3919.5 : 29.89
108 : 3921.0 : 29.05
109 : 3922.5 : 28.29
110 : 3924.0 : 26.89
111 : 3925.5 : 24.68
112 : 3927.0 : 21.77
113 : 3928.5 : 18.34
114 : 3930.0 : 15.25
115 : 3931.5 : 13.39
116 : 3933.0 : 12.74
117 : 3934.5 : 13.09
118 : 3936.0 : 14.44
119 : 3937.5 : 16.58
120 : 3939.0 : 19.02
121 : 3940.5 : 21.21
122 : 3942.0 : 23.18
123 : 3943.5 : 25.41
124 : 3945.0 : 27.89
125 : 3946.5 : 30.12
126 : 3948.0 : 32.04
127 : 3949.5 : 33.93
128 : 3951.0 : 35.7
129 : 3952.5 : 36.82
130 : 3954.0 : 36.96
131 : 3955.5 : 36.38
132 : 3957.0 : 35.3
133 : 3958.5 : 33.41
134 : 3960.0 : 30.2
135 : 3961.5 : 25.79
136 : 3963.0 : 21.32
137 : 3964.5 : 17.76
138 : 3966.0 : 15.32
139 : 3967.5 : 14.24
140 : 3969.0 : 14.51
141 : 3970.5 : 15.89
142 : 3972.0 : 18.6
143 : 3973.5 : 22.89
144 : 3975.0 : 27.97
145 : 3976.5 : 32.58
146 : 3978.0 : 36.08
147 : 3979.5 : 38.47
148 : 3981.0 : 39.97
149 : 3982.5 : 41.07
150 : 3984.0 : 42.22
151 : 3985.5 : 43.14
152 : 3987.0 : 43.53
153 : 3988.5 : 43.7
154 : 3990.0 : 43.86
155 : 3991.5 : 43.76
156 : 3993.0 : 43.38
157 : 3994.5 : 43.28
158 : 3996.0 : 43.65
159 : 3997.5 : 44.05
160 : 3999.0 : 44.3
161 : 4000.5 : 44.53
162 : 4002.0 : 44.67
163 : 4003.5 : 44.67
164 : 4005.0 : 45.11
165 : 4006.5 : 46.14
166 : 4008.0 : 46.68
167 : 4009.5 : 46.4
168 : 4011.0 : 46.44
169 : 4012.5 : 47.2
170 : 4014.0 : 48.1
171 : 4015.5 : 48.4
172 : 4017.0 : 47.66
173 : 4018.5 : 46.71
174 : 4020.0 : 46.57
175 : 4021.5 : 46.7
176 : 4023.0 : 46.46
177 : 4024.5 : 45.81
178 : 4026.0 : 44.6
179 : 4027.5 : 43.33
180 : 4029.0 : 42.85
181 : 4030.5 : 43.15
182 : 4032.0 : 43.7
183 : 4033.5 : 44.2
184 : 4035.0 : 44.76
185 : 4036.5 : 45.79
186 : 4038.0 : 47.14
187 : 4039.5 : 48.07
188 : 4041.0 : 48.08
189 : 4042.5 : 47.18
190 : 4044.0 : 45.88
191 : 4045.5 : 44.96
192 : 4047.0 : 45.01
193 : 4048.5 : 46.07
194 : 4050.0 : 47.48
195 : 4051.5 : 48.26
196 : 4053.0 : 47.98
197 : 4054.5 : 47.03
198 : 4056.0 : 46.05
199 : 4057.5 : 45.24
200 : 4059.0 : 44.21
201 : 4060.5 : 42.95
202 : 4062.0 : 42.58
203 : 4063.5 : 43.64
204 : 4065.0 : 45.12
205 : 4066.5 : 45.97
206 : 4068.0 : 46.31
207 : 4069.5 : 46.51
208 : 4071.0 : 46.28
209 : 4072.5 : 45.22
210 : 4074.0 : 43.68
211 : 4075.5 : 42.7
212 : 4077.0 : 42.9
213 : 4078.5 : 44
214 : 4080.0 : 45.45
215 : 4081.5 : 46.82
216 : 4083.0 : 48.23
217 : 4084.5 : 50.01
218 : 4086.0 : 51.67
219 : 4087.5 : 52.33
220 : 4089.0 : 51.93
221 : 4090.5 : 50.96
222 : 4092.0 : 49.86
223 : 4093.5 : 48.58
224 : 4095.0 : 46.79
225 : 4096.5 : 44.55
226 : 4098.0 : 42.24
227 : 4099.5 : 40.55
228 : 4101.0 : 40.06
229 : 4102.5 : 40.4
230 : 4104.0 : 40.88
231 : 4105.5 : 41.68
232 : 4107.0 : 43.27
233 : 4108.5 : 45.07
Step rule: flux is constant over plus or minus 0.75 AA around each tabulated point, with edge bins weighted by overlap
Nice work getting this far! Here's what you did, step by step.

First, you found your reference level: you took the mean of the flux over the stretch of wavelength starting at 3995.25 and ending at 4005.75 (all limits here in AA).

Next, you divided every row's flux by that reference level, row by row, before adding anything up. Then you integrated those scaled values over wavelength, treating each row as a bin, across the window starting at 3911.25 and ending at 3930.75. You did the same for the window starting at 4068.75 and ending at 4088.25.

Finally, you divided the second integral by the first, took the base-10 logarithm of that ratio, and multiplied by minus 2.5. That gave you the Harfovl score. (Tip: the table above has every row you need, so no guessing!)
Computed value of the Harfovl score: -0.6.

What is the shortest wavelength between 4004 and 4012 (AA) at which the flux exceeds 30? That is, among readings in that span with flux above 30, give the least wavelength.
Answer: 4005.0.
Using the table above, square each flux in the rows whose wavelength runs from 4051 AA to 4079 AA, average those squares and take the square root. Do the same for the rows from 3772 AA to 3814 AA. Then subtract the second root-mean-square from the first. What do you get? 17.4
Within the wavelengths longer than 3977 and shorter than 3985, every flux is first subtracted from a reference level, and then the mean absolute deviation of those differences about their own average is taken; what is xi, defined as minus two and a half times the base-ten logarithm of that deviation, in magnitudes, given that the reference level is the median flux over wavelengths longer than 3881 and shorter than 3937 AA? -0.7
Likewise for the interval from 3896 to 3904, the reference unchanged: 0.7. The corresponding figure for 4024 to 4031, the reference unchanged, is 0.0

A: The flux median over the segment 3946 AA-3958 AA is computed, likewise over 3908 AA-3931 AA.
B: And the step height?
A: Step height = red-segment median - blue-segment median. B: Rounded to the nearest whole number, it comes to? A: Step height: 6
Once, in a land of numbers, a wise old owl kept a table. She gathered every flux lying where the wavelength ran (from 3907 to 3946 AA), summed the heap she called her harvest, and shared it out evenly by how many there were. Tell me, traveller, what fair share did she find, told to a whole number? 25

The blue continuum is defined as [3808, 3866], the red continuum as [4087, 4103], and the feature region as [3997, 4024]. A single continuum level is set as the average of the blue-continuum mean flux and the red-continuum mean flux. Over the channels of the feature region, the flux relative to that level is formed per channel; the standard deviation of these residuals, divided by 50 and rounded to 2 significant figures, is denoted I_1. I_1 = 0.026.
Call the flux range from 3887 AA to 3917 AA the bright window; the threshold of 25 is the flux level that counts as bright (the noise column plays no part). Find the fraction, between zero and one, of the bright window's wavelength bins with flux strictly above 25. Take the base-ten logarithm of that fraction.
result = -0.022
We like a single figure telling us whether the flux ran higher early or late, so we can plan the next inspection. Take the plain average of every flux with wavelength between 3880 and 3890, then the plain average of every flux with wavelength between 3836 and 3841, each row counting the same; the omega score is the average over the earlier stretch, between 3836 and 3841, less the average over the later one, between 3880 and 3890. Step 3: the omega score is -7.2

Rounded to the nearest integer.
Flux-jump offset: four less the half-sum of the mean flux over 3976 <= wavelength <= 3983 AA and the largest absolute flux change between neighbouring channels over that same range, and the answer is -17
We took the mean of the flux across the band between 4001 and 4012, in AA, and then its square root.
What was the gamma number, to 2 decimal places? 6.76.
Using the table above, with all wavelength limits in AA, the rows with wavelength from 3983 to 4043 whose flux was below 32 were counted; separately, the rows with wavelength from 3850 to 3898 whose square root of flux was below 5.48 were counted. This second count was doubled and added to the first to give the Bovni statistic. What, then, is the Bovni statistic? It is 56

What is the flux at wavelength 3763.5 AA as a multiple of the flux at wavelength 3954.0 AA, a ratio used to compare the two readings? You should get 0.67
